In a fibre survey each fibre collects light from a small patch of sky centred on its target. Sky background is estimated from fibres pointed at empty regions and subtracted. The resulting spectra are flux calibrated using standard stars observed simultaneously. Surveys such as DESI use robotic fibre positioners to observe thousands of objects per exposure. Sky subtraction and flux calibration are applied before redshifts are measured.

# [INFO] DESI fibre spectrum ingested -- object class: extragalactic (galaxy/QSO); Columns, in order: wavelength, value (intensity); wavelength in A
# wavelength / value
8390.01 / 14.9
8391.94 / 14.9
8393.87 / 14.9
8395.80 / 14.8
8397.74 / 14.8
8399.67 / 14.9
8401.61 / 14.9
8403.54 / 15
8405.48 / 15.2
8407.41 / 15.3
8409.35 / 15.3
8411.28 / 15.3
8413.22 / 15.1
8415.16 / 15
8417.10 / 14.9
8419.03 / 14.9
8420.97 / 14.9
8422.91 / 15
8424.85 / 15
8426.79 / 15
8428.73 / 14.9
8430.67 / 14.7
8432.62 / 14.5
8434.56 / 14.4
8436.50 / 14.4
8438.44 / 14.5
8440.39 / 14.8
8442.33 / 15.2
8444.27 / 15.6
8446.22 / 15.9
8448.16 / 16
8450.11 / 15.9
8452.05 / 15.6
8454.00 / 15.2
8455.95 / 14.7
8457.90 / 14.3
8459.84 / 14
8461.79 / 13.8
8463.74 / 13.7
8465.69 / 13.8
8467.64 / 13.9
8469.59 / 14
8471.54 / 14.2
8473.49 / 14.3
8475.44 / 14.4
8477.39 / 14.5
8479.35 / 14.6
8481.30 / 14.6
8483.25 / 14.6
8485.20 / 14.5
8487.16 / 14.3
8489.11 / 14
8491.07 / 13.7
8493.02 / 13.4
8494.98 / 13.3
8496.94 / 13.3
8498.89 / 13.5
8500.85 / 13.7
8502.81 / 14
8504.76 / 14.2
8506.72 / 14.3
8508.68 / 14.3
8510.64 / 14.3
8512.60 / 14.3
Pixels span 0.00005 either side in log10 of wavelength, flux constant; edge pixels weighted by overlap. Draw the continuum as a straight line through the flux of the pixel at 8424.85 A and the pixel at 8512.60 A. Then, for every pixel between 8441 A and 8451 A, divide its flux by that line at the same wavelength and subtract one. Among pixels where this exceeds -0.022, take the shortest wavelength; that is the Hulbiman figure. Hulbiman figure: 8442.33 A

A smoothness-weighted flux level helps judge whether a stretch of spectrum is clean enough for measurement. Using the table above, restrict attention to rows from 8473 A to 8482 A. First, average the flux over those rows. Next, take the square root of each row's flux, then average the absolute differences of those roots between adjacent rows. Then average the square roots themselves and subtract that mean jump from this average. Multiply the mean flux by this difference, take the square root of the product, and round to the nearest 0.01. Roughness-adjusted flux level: 7.41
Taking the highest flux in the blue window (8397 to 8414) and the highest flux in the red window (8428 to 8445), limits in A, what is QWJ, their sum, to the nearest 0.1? 30.9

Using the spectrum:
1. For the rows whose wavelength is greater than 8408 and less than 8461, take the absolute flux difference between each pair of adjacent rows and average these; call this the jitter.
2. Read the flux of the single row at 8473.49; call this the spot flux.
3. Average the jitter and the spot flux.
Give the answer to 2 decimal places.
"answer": 7.24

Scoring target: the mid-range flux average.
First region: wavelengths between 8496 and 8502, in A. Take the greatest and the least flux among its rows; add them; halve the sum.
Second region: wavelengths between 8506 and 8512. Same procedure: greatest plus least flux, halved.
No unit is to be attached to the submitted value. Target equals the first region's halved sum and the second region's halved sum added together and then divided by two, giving 13.9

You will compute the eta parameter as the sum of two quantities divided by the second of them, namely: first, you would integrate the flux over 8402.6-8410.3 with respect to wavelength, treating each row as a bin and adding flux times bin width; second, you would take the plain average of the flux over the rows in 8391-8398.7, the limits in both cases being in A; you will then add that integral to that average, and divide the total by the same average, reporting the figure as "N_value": 8.9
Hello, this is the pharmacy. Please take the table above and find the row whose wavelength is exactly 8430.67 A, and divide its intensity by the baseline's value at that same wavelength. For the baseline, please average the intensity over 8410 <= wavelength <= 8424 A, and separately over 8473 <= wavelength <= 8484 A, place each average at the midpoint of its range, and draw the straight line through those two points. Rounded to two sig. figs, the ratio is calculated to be 0.99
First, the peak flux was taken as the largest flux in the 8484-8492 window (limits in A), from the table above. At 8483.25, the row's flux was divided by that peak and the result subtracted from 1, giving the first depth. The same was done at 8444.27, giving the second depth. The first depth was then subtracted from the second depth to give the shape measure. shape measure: -0.07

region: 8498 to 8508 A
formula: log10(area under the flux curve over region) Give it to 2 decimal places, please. 2.14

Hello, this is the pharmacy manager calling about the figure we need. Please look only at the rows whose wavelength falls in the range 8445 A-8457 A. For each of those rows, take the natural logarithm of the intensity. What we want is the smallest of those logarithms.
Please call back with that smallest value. 2.69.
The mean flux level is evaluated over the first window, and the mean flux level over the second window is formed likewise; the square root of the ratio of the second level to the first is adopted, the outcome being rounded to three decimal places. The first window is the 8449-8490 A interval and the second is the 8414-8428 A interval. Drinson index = 1.018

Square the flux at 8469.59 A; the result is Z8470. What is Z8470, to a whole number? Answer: 196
